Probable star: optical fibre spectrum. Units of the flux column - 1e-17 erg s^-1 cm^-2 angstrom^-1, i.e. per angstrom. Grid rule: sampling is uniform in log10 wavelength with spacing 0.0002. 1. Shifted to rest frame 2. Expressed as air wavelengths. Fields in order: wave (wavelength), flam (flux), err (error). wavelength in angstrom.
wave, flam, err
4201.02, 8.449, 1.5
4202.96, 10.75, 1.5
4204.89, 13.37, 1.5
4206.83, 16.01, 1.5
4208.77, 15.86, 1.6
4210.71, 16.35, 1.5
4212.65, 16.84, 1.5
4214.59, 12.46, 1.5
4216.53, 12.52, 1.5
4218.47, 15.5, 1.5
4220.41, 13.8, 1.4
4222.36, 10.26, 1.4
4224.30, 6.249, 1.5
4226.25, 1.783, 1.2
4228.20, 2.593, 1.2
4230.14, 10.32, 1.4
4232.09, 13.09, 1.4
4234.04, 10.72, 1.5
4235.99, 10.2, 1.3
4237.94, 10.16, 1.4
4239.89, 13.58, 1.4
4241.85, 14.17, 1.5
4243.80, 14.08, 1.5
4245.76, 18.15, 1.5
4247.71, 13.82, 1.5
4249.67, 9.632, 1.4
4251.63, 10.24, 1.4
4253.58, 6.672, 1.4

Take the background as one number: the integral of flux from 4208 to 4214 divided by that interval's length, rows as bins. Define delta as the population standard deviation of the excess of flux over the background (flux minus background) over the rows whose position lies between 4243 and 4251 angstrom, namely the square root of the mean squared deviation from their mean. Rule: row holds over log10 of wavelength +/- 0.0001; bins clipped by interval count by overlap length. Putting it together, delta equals 3.0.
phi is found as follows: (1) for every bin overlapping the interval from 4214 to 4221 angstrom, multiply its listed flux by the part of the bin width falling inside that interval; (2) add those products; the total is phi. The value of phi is 95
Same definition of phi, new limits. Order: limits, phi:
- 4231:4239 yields 88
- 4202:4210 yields 113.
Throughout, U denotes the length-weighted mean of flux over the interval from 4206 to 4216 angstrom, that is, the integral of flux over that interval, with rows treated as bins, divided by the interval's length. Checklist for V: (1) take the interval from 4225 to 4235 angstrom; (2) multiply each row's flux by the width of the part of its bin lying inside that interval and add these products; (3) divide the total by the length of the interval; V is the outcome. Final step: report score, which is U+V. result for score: 23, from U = 15.4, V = 7.7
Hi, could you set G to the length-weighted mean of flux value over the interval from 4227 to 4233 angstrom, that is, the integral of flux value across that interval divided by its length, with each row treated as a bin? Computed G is 8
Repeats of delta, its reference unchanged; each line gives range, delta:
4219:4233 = 4.5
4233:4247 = 2.7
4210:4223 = 2.2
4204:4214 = 1.2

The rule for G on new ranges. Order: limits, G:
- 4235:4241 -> 11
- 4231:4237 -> 11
